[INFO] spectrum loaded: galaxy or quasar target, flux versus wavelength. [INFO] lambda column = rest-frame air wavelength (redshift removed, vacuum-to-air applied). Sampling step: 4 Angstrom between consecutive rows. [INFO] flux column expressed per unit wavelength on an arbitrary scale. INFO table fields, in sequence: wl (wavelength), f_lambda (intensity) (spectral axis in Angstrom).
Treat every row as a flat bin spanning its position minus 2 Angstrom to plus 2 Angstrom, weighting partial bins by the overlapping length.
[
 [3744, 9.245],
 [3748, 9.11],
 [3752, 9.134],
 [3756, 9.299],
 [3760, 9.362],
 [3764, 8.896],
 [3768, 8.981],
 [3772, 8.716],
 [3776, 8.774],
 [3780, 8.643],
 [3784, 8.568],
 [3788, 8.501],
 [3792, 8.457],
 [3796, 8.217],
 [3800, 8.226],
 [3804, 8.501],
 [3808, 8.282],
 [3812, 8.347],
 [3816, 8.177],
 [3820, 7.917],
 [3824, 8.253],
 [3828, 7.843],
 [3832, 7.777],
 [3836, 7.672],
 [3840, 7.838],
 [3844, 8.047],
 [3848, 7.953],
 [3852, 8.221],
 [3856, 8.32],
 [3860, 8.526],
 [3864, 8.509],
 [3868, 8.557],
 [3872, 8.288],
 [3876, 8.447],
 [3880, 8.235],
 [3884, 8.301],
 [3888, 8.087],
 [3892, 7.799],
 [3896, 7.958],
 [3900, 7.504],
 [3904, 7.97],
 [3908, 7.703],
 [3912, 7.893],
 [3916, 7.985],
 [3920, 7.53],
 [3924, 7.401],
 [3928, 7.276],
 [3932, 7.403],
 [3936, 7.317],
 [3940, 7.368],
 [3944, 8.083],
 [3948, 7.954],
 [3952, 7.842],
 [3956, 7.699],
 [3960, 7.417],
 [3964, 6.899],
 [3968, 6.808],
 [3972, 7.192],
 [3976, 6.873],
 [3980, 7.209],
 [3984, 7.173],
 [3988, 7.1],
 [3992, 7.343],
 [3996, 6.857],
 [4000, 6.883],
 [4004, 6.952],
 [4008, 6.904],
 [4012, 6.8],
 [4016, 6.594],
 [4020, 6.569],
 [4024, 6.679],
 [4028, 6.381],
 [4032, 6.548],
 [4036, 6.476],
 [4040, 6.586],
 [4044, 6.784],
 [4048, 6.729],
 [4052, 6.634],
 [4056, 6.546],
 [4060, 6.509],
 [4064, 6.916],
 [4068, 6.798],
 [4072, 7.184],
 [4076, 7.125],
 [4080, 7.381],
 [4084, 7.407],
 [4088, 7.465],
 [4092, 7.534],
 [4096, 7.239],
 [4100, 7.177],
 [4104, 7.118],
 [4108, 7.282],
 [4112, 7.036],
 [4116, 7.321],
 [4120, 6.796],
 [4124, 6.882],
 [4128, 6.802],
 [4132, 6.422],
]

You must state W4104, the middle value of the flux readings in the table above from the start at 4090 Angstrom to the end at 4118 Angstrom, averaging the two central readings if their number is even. 7.2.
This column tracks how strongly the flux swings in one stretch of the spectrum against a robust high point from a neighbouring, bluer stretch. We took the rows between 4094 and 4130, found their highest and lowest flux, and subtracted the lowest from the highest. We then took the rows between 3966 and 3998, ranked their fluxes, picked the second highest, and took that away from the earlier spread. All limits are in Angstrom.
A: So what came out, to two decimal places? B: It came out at -6.68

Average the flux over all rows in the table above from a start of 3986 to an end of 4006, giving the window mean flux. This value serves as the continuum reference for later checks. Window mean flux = 7.0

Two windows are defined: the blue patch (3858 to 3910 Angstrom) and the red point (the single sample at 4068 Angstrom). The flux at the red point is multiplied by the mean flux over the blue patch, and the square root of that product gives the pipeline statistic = 7.44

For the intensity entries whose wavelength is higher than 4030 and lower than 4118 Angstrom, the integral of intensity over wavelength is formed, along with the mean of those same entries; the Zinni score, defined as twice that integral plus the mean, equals 1237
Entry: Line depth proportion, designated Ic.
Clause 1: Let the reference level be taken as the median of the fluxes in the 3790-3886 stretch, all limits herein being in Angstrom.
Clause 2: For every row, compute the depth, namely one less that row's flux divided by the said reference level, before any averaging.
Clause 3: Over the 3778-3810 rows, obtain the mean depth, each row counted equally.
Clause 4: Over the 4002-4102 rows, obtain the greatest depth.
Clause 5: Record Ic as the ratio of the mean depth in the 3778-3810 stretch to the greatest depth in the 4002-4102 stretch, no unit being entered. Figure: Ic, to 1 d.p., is -0.1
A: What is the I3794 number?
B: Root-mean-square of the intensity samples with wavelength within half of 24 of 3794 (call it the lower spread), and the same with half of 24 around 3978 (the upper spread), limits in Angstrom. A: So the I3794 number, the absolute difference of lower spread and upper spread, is 1.4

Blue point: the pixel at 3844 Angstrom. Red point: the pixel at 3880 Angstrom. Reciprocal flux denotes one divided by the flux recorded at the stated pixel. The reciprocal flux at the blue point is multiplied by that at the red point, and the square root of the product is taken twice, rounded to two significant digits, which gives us 0.35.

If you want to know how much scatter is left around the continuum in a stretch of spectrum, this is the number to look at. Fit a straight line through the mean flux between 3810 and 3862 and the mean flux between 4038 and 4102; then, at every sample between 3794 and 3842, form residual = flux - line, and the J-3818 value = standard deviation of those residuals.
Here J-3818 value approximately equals 0.21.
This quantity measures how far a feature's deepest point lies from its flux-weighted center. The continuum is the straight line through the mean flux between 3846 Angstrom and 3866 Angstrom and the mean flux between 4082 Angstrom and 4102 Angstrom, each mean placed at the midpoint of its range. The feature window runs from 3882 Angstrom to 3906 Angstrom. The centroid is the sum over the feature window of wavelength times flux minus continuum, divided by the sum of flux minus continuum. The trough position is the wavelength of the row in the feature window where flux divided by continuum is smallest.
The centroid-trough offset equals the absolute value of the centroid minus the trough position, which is 1.9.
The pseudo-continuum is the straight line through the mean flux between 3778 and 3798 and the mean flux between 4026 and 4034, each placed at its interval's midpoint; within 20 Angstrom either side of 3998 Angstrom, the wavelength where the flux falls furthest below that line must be 4016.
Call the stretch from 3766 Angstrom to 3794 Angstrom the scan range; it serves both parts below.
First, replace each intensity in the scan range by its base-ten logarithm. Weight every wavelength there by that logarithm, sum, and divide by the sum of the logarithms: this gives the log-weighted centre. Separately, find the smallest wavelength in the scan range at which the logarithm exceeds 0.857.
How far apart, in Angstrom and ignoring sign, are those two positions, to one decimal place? 11.9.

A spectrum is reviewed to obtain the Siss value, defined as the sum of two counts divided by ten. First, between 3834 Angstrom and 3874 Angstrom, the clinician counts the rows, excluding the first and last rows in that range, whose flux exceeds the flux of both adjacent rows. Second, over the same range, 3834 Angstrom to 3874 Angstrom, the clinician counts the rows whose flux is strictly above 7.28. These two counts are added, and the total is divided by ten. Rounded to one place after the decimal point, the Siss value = 1.3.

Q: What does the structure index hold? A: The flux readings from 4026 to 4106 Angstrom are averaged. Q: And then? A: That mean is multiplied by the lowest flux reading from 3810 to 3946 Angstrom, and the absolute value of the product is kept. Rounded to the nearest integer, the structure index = 50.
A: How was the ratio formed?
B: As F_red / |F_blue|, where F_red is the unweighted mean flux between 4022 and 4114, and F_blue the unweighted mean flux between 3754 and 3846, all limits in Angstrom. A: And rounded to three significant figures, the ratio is 0.825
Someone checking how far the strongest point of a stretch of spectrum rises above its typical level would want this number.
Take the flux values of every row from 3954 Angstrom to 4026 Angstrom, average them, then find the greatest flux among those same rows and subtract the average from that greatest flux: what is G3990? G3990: 0.70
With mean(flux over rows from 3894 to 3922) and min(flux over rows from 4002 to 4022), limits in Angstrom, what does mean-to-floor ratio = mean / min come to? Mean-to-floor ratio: 1.19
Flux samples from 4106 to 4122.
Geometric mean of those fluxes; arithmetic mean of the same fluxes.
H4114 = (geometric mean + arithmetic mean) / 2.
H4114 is 7.1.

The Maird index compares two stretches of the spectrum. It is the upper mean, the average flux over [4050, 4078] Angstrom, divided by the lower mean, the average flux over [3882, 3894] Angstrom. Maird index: 0.85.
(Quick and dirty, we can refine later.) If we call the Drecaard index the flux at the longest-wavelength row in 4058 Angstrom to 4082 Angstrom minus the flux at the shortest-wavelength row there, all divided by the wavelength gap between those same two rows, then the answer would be 0.044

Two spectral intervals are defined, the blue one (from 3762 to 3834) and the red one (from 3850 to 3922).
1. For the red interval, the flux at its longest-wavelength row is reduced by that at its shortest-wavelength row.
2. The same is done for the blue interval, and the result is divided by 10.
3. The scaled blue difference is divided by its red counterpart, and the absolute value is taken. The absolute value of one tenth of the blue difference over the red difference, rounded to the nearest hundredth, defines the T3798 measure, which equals 0.16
